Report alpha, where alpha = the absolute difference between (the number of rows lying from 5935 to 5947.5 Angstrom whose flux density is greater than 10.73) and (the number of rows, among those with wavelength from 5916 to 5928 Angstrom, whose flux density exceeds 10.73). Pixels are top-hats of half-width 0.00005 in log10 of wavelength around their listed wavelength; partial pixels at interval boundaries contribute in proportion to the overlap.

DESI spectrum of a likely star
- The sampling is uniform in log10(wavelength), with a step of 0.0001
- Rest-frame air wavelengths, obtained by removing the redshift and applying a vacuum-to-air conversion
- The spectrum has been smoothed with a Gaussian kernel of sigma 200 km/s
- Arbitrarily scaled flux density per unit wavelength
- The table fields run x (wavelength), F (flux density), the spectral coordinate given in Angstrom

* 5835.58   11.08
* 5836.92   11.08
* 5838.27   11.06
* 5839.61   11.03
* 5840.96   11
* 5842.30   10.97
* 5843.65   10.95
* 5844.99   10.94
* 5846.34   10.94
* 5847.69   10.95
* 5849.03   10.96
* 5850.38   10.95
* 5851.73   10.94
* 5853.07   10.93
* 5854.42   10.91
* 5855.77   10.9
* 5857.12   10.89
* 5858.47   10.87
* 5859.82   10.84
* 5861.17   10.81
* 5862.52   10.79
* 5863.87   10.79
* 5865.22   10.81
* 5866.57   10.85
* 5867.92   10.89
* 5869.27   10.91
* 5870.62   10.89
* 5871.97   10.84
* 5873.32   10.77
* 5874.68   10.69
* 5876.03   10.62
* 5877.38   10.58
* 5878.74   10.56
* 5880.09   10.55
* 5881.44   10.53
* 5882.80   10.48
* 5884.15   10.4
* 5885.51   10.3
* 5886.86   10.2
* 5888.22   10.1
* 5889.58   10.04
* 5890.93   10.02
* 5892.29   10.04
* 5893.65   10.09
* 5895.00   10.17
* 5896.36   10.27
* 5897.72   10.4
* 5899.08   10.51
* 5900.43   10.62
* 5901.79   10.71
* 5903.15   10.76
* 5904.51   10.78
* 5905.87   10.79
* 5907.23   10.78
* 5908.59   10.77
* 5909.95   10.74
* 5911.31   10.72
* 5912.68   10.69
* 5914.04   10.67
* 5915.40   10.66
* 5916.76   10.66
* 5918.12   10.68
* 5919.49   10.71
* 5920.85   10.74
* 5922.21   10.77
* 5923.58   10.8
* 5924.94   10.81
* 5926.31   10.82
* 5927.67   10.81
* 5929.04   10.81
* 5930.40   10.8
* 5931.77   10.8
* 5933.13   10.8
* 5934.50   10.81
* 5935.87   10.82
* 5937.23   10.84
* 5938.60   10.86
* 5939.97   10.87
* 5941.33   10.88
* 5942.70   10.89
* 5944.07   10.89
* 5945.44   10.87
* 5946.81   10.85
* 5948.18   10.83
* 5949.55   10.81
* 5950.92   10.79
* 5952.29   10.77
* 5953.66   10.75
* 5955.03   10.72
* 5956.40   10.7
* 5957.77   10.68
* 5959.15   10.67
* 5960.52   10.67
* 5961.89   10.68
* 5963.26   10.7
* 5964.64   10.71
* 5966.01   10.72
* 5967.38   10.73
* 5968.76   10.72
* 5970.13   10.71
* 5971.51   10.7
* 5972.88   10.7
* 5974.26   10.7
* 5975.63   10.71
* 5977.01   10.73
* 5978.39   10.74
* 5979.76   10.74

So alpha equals 3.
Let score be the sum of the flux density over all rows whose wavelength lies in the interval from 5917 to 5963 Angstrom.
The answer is 356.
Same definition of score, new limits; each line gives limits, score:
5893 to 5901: 62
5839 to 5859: 164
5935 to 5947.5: 98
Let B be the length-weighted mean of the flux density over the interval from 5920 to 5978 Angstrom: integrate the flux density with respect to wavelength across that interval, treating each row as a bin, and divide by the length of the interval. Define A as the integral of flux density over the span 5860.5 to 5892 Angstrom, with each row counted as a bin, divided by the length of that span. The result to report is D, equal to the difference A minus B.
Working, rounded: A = 10.6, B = 10.8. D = -0.2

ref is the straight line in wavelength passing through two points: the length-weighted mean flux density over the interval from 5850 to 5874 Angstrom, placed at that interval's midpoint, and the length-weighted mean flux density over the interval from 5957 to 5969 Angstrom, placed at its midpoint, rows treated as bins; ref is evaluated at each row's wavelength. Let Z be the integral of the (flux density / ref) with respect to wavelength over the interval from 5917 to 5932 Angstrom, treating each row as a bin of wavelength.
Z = 15.01 Angstrom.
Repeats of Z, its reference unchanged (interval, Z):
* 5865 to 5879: 13.90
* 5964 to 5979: 15.05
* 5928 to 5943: 15.13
